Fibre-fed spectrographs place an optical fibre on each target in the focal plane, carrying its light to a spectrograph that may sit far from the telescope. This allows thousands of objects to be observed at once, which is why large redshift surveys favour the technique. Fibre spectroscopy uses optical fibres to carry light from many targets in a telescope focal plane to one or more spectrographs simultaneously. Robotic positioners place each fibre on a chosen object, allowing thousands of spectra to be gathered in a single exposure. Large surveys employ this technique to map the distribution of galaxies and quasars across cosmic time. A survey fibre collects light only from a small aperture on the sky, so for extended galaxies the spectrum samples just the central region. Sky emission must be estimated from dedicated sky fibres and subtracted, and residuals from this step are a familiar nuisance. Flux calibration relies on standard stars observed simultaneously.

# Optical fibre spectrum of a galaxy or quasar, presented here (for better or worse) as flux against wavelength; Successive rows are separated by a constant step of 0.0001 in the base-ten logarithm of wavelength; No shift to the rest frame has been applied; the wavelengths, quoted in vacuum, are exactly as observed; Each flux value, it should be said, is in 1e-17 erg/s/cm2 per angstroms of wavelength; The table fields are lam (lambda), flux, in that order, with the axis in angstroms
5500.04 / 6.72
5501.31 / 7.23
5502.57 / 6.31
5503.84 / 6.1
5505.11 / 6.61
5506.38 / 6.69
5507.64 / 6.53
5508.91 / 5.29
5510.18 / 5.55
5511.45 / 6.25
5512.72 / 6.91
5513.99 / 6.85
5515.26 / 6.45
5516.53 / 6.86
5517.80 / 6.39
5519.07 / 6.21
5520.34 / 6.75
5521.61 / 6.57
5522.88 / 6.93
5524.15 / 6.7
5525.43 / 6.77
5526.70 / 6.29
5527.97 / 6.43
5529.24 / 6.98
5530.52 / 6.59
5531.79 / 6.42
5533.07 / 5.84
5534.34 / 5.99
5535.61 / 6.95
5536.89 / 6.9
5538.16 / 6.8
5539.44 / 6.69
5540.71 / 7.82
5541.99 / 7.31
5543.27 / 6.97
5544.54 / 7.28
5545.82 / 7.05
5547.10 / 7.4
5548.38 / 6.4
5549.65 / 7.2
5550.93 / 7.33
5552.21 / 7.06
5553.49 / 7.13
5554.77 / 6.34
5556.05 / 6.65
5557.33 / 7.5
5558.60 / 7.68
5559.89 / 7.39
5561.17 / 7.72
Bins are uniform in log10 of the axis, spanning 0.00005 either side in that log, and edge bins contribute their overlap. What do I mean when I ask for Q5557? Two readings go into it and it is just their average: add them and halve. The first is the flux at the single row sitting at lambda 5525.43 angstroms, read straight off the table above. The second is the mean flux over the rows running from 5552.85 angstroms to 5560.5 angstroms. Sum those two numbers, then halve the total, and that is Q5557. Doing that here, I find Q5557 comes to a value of 6.94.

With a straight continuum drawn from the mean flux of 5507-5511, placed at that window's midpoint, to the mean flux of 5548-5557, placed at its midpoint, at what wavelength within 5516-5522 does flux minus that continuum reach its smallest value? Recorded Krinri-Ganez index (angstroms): 5519.07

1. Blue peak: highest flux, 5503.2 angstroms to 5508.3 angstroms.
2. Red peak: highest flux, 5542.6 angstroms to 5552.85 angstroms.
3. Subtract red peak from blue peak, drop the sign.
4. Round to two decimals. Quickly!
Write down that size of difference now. 0.71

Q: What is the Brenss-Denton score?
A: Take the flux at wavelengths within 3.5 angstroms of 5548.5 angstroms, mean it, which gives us 7.08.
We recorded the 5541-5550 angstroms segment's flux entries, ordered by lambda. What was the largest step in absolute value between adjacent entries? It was 1.00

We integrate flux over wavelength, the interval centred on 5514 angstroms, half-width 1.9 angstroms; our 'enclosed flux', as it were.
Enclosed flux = 26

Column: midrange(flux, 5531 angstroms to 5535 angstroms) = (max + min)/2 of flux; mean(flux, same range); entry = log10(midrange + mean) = 1.09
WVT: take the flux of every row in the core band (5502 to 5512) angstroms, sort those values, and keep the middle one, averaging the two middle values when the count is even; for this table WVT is 6.28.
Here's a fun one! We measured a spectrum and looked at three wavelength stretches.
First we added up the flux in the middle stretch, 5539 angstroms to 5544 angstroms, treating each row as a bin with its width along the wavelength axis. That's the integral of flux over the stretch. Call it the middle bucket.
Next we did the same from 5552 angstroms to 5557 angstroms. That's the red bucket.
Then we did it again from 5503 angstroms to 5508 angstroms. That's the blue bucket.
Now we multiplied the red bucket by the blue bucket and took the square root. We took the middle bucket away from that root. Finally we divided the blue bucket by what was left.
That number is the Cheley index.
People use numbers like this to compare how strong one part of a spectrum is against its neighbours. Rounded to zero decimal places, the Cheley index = -11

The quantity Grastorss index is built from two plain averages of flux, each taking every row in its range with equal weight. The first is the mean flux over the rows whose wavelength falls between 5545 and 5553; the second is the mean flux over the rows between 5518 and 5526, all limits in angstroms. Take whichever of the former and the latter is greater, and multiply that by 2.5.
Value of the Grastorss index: 17.7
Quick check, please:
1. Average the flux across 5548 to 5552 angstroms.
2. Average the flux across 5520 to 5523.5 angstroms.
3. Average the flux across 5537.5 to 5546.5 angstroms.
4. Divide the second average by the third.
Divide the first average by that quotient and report 7.4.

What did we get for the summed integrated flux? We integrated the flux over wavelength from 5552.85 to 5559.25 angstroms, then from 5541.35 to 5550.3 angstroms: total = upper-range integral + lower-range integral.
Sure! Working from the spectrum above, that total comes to 109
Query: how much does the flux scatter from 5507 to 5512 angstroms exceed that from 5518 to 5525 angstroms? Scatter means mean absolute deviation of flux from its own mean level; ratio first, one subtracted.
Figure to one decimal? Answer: 1.5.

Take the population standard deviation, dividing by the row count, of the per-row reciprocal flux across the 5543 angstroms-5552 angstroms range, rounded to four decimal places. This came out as 0.0067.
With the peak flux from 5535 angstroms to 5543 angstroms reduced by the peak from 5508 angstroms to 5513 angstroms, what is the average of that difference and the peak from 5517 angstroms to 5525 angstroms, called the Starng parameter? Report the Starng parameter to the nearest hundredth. 3.92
